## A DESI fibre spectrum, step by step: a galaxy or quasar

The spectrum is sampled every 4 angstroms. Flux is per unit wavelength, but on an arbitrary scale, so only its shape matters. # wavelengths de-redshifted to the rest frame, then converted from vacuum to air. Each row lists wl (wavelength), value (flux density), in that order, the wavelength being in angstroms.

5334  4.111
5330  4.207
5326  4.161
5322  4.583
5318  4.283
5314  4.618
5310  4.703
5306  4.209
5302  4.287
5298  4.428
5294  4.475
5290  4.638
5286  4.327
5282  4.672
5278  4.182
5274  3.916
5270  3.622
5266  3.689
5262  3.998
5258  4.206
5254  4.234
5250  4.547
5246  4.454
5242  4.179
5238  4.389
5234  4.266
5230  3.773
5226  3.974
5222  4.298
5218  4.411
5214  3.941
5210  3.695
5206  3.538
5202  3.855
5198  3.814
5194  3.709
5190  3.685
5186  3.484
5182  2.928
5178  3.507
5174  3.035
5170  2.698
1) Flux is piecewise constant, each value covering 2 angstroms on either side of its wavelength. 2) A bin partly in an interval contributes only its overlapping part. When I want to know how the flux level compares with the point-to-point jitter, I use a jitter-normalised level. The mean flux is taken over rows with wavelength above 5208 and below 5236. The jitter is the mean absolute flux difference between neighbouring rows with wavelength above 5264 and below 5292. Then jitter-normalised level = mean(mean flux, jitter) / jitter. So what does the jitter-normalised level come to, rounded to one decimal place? 7.4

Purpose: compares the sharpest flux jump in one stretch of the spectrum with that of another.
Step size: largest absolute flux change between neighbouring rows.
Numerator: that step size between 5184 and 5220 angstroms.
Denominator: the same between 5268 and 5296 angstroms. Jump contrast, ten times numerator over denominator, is 10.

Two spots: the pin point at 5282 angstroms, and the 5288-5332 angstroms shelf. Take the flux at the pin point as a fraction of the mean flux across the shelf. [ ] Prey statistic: 1.06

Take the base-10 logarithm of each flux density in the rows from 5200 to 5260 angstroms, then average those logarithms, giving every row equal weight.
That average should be 0.613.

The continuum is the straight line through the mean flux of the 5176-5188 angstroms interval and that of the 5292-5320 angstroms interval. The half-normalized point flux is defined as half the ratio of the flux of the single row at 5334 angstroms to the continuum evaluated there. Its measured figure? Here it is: 0.439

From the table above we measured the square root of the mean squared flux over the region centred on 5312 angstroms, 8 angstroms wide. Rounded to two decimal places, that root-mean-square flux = 4.66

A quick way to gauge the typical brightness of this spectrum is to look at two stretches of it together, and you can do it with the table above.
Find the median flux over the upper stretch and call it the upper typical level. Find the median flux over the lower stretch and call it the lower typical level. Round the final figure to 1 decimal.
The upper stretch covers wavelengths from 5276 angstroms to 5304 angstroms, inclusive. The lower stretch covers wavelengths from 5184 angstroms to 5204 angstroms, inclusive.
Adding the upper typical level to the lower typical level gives 8.1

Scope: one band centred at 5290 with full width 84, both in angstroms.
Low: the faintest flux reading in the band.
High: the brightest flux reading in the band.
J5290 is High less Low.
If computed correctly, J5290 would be 1.08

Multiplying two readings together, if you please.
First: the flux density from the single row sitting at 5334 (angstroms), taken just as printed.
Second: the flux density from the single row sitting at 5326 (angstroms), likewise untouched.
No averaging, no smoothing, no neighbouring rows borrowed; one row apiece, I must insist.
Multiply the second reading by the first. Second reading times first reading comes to 17.1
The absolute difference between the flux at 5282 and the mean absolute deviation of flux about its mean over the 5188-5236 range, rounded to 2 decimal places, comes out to 4.45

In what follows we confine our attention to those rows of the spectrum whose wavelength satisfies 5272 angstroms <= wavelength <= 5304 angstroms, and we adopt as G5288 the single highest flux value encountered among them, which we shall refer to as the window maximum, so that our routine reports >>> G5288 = 4.672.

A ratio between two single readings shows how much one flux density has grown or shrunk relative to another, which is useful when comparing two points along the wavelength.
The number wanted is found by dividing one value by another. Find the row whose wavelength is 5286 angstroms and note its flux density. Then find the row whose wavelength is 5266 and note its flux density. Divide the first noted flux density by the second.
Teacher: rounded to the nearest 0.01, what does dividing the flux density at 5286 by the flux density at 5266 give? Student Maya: 1.17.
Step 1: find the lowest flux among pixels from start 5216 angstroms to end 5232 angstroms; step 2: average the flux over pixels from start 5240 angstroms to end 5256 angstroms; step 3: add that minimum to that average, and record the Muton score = 8.1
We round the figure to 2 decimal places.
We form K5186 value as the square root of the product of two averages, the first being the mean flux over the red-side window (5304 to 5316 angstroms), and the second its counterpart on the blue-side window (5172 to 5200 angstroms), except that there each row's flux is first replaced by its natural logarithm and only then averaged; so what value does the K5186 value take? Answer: 2.36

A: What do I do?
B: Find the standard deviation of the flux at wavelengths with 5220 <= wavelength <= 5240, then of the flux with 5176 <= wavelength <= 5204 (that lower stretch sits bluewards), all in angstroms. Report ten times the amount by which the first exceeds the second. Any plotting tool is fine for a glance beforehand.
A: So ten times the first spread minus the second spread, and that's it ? -0.6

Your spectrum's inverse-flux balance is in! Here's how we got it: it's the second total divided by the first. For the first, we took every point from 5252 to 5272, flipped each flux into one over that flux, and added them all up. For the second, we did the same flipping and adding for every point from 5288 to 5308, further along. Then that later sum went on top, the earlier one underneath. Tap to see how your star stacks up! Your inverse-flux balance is 0.89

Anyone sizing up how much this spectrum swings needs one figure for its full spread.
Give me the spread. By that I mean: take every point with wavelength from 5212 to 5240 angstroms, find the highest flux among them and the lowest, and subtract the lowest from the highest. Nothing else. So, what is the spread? 0.64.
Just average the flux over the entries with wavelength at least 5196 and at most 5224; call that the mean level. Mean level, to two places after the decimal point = 3.94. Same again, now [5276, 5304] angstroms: 4.43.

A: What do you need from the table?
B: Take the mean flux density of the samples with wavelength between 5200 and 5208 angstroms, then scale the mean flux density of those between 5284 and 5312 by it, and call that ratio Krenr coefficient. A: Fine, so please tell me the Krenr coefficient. 1.20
